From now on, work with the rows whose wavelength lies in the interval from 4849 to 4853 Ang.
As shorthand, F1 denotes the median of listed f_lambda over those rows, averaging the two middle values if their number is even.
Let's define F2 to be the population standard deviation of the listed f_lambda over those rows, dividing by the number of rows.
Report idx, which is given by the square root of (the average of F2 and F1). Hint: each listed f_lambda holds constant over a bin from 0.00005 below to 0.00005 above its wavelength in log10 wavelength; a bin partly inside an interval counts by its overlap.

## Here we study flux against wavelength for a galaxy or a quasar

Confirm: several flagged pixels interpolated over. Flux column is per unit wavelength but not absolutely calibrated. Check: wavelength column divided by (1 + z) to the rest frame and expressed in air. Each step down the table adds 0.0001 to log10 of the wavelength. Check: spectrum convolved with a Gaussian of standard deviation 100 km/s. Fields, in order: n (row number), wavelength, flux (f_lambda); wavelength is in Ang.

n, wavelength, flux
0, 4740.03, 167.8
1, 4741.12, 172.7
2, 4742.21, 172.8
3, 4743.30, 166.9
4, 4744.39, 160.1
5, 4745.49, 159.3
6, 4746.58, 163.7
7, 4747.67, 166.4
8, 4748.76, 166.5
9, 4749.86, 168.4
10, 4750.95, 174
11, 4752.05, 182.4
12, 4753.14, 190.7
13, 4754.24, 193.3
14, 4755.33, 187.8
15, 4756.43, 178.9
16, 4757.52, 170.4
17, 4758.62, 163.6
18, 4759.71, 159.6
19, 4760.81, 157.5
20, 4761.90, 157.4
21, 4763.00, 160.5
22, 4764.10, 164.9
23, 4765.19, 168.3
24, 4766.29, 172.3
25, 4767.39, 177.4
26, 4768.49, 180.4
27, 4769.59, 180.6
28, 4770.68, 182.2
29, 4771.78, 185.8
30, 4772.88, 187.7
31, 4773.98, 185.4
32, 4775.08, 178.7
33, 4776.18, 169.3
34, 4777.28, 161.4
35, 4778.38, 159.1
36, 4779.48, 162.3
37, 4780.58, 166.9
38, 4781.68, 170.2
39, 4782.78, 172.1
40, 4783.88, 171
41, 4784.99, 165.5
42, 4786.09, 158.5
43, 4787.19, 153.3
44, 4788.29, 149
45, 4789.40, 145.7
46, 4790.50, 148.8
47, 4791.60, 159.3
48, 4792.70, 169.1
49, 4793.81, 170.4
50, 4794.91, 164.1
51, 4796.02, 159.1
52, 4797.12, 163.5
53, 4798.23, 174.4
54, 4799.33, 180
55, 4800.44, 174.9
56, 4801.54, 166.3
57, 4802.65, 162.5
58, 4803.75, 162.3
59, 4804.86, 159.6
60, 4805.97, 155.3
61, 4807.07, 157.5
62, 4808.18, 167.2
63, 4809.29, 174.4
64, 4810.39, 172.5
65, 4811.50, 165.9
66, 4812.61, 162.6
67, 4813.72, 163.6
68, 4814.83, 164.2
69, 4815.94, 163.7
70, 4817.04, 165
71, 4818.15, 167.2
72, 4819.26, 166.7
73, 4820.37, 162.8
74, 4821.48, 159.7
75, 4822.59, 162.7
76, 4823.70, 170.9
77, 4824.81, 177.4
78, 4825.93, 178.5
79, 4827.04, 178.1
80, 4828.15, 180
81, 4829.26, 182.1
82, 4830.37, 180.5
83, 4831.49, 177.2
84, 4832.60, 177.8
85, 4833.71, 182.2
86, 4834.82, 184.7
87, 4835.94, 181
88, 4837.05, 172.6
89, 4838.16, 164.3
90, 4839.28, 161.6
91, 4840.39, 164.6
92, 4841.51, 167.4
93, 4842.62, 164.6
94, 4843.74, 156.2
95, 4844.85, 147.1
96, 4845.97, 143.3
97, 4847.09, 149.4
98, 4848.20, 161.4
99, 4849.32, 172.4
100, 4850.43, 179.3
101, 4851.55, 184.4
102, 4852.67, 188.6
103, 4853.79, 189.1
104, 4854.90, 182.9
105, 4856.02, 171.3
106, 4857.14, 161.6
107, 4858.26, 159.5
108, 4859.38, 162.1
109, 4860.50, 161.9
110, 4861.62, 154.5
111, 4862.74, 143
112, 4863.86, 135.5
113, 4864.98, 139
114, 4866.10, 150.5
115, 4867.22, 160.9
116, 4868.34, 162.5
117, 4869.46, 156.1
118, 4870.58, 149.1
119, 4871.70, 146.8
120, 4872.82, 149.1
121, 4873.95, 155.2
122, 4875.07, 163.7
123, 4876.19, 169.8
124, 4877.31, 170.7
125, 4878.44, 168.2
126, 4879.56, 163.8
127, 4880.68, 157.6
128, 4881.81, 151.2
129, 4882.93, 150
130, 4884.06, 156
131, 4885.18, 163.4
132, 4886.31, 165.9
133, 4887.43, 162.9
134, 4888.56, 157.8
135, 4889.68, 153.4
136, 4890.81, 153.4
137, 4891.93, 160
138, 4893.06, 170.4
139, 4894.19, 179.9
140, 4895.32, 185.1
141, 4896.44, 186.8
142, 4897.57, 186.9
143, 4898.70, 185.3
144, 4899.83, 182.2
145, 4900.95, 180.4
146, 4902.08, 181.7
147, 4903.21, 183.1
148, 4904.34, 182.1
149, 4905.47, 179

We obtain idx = 9.69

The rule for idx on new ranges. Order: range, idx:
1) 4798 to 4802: 9.48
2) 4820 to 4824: 9.14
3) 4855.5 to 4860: 9.12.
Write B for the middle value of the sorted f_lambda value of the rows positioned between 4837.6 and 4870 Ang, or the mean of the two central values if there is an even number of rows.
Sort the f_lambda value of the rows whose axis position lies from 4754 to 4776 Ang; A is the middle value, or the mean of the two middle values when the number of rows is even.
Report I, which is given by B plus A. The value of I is 340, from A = 178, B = 162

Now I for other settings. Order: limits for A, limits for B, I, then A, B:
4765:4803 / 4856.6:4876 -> 324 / 169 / 155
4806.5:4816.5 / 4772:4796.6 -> 329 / 164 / 165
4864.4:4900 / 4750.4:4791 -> 332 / 162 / 170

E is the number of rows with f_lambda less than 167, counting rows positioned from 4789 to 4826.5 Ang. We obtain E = 22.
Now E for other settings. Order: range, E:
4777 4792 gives 11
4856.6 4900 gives 29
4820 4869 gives 23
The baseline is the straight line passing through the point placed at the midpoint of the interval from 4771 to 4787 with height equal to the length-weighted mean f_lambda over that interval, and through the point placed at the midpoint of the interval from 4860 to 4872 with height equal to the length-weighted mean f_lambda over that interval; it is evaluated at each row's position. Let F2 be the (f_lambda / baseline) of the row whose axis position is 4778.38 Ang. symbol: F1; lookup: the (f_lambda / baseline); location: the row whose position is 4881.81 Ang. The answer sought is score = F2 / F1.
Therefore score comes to 0.91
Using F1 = 1.03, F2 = 0.93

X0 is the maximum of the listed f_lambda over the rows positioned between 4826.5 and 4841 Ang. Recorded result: 184.7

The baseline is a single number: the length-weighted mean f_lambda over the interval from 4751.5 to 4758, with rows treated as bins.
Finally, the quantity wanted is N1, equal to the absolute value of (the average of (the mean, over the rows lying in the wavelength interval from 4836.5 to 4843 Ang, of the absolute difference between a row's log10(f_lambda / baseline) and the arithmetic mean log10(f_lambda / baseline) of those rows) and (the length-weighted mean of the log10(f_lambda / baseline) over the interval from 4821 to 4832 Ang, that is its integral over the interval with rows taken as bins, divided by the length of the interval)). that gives 0.008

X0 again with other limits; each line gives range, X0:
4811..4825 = 177.4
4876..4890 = 170.7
